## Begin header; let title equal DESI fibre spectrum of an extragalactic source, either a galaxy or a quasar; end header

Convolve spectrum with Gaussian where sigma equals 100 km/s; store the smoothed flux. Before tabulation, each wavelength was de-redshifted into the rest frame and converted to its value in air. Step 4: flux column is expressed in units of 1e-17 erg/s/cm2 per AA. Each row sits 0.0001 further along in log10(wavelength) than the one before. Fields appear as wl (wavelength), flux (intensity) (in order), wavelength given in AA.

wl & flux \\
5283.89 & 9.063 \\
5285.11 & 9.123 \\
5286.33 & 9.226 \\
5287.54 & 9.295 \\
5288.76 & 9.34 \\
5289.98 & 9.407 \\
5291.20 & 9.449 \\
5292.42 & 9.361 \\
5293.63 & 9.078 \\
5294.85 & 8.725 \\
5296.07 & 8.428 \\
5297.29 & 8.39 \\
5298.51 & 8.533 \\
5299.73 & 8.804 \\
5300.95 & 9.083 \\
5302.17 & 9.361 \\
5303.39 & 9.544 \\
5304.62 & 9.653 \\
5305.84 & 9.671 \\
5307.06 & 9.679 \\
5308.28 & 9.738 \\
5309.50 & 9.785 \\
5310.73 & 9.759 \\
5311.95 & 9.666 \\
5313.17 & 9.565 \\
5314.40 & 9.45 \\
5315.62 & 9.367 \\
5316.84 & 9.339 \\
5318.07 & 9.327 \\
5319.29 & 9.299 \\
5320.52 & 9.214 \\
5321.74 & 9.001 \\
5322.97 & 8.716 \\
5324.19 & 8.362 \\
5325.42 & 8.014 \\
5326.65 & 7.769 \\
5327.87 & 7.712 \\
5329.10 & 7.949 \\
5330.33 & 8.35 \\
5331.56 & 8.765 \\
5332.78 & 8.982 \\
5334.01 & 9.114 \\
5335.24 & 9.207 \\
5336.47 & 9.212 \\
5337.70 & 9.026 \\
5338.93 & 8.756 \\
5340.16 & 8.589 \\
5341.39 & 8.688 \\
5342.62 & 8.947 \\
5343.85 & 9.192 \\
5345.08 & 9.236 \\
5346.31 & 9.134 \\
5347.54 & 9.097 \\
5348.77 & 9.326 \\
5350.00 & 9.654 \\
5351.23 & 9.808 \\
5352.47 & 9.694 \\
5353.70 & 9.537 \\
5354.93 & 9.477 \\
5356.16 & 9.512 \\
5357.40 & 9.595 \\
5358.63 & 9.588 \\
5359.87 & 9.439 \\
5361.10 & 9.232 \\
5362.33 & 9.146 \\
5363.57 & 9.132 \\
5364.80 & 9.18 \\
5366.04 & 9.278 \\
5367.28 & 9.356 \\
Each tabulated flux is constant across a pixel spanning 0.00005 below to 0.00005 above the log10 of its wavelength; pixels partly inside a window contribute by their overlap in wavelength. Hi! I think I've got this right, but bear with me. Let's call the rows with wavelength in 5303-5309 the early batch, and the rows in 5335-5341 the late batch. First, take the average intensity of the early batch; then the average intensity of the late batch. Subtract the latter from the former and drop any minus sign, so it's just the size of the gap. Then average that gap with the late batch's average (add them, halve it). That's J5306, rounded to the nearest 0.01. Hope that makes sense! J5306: 4.83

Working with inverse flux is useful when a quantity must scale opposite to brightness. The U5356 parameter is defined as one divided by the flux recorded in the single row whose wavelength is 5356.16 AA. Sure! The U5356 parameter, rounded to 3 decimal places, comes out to 0.105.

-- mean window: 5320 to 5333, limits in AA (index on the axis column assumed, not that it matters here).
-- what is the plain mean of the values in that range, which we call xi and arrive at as 8.4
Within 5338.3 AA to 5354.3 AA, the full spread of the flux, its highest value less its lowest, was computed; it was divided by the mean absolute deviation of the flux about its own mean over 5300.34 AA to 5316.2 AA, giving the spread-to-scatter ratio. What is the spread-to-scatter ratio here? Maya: 7.8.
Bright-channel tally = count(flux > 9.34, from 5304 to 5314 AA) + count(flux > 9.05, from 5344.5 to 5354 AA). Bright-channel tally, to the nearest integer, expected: 16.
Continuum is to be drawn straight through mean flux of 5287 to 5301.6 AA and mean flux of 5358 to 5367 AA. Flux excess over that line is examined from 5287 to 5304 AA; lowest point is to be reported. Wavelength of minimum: 5297.29 AA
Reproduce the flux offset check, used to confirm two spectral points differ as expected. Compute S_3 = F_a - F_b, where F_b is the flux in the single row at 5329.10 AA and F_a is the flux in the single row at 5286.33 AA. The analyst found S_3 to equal 1.28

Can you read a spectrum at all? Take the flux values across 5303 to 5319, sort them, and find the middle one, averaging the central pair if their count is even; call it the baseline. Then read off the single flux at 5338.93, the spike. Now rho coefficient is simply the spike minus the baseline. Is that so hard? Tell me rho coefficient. -0.9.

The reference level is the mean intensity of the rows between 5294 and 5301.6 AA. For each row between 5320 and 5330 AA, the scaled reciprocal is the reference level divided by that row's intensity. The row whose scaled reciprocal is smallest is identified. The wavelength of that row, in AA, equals 5320.52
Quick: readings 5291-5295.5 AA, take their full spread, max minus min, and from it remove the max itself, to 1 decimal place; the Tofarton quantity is -8.7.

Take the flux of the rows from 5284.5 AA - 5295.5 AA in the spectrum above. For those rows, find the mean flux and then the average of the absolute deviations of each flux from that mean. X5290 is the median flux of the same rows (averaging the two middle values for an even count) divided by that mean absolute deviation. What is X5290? 56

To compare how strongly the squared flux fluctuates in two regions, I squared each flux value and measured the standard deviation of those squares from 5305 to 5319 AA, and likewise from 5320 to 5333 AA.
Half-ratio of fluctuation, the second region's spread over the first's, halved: 1.33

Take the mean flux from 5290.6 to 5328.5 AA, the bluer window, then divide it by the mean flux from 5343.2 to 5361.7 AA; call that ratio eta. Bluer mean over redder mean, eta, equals 0.96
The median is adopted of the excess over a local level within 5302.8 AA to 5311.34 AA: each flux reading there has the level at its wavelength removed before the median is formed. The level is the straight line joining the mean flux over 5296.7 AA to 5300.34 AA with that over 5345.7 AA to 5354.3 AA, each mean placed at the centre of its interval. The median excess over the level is 1.0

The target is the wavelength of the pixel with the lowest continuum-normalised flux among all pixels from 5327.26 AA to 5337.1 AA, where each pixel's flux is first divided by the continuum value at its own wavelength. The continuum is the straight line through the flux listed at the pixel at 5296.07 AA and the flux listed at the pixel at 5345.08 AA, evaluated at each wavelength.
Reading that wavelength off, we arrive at 5327.87 AA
